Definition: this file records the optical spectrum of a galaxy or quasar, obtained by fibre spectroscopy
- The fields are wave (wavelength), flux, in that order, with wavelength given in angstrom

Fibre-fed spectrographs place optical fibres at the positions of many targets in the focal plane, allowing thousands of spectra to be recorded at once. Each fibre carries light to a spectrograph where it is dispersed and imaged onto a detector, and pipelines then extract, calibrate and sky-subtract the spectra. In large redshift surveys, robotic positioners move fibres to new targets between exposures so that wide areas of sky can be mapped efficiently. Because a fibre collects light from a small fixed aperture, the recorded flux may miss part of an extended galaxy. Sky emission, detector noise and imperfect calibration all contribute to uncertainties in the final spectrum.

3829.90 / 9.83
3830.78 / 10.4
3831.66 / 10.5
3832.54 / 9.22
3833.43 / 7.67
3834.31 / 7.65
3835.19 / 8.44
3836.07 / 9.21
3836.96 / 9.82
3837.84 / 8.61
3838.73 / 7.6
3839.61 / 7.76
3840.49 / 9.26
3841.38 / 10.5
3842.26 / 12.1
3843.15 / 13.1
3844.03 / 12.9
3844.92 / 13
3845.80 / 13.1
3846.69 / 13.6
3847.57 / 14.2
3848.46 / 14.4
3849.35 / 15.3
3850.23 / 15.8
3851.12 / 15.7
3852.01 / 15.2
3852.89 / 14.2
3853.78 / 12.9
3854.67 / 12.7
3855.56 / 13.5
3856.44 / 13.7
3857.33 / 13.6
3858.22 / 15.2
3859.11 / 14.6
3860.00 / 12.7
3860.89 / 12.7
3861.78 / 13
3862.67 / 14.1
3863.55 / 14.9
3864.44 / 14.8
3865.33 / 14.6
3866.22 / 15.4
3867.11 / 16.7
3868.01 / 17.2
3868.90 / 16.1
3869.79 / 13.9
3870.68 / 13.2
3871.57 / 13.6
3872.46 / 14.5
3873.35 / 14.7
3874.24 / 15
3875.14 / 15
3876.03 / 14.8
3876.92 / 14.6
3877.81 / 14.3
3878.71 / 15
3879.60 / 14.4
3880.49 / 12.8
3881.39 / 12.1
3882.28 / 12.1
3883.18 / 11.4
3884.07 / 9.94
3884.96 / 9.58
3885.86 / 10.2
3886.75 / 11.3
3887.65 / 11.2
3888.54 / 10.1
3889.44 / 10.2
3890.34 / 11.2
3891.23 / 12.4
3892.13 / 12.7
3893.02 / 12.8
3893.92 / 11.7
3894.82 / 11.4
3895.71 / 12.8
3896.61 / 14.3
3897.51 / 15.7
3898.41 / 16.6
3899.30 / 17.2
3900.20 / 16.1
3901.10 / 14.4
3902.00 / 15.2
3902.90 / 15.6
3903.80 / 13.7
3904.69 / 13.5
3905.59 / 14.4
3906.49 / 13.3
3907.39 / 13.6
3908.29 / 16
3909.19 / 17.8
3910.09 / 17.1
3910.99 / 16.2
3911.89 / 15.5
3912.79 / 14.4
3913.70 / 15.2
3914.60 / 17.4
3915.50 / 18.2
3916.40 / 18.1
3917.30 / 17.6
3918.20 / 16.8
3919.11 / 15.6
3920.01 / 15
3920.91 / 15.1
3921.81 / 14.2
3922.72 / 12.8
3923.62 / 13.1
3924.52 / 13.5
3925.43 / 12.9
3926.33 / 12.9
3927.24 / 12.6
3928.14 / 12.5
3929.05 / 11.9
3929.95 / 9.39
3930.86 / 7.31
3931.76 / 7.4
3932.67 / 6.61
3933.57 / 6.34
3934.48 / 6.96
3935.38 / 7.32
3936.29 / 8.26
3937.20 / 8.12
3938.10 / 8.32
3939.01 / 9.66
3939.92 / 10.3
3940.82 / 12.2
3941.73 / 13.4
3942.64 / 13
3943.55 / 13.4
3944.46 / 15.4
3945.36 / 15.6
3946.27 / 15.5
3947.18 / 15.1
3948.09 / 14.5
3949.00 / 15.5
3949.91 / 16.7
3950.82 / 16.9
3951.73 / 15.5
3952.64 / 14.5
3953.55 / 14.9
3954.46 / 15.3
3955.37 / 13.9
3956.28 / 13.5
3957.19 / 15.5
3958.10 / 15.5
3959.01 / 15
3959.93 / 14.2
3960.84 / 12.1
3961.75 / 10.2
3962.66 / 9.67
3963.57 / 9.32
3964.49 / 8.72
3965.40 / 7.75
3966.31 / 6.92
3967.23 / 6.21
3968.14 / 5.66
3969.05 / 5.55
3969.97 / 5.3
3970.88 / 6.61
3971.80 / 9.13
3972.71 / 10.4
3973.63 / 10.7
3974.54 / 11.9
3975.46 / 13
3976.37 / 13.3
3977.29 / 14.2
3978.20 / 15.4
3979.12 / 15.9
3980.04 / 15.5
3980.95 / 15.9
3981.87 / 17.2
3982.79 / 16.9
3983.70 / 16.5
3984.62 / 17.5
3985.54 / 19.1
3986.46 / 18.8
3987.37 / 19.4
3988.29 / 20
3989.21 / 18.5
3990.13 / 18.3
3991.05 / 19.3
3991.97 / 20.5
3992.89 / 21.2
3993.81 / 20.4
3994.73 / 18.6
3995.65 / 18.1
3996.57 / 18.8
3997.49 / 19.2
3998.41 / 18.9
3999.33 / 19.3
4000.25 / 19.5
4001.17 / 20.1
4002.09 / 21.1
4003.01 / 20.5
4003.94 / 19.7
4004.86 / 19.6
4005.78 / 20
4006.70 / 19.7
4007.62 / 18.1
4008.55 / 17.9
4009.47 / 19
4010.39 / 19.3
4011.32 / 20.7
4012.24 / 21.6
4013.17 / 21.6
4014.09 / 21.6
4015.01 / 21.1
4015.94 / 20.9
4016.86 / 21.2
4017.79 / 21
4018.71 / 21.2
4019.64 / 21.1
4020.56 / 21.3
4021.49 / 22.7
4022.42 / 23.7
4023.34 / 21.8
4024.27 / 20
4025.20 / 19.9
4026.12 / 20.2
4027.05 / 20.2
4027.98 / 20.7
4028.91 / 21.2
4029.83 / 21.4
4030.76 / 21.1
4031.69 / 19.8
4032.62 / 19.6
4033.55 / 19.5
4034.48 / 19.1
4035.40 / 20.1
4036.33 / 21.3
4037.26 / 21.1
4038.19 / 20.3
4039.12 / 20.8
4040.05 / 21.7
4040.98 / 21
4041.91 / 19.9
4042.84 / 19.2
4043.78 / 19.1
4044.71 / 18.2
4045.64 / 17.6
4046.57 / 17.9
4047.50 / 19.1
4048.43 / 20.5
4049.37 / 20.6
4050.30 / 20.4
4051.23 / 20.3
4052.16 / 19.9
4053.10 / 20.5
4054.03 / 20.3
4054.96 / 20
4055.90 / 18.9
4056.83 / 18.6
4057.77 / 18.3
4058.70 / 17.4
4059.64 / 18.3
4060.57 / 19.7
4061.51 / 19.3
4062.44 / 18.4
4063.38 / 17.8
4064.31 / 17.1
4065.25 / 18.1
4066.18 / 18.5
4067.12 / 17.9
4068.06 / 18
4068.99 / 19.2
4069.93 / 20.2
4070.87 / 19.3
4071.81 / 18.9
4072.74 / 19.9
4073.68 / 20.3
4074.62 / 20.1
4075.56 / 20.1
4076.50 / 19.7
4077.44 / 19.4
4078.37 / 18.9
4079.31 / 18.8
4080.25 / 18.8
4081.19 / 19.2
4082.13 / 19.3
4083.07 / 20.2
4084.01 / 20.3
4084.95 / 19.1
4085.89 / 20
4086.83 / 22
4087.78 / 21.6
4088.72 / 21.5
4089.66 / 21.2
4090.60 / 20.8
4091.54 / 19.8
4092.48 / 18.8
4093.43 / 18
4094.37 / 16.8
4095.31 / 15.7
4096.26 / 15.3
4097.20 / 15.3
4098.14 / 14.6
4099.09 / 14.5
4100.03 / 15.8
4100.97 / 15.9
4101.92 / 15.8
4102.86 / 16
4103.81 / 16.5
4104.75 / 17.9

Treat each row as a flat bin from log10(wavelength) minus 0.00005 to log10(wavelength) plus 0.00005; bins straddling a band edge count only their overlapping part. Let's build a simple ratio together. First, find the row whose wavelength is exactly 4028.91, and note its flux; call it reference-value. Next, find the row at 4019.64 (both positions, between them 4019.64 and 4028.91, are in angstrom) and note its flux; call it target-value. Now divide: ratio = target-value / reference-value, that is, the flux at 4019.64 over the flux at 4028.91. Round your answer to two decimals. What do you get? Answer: 1.00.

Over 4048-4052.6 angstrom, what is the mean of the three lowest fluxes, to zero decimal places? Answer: 20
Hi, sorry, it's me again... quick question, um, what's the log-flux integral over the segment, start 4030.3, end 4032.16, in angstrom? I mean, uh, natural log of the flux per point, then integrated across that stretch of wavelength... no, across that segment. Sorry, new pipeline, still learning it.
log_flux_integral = 5.6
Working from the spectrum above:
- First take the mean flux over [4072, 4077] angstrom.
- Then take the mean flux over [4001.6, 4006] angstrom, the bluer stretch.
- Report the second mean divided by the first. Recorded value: 1.01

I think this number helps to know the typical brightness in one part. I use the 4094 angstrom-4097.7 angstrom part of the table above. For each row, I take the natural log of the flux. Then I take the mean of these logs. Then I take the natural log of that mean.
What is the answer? 1.01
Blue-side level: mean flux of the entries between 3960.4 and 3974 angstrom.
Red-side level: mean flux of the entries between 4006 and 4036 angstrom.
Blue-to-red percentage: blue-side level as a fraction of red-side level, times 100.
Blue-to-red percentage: 40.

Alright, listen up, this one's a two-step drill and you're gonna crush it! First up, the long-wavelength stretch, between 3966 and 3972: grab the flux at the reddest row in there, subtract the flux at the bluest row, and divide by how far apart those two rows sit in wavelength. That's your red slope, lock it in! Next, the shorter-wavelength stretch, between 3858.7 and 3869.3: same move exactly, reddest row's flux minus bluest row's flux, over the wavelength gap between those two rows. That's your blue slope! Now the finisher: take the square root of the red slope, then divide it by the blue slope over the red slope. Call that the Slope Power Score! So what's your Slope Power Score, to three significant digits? 1.67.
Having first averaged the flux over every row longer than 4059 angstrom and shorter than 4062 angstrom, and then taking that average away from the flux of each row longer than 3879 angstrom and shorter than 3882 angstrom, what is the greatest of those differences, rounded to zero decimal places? -5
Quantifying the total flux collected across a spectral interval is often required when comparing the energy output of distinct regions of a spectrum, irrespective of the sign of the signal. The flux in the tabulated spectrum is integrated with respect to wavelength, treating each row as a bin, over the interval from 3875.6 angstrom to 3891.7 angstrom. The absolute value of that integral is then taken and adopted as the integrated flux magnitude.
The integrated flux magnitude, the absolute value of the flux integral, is 195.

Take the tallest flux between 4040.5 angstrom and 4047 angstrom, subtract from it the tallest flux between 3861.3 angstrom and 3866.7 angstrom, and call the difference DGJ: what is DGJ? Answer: 5.6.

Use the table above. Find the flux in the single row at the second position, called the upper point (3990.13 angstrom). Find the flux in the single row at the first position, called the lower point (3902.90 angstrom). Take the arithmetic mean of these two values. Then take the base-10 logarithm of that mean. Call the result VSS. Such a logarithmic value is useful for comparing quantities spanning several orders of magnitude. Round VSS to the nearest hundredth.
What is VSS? 1.23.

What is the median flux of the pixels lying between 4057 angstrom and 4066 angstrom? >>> 18.3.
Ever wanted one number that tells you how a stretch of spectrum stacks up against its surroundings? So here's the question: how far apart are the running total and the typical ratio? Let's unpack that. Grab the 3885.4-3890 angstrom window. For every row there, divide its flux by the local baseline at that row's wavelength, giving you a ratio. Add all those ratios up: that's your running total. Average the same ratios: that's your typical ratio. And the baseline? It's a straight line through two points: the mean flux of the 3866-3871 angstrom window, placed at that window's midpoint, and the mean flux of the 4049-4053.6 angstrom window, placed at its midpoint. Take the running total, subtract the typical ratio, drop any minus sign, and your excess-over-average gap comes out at 2.7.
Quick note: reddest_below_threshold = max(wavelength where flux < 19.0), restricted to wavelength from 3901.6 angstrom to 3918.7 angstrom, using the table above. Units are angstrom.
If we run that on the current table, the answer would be 3918.20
